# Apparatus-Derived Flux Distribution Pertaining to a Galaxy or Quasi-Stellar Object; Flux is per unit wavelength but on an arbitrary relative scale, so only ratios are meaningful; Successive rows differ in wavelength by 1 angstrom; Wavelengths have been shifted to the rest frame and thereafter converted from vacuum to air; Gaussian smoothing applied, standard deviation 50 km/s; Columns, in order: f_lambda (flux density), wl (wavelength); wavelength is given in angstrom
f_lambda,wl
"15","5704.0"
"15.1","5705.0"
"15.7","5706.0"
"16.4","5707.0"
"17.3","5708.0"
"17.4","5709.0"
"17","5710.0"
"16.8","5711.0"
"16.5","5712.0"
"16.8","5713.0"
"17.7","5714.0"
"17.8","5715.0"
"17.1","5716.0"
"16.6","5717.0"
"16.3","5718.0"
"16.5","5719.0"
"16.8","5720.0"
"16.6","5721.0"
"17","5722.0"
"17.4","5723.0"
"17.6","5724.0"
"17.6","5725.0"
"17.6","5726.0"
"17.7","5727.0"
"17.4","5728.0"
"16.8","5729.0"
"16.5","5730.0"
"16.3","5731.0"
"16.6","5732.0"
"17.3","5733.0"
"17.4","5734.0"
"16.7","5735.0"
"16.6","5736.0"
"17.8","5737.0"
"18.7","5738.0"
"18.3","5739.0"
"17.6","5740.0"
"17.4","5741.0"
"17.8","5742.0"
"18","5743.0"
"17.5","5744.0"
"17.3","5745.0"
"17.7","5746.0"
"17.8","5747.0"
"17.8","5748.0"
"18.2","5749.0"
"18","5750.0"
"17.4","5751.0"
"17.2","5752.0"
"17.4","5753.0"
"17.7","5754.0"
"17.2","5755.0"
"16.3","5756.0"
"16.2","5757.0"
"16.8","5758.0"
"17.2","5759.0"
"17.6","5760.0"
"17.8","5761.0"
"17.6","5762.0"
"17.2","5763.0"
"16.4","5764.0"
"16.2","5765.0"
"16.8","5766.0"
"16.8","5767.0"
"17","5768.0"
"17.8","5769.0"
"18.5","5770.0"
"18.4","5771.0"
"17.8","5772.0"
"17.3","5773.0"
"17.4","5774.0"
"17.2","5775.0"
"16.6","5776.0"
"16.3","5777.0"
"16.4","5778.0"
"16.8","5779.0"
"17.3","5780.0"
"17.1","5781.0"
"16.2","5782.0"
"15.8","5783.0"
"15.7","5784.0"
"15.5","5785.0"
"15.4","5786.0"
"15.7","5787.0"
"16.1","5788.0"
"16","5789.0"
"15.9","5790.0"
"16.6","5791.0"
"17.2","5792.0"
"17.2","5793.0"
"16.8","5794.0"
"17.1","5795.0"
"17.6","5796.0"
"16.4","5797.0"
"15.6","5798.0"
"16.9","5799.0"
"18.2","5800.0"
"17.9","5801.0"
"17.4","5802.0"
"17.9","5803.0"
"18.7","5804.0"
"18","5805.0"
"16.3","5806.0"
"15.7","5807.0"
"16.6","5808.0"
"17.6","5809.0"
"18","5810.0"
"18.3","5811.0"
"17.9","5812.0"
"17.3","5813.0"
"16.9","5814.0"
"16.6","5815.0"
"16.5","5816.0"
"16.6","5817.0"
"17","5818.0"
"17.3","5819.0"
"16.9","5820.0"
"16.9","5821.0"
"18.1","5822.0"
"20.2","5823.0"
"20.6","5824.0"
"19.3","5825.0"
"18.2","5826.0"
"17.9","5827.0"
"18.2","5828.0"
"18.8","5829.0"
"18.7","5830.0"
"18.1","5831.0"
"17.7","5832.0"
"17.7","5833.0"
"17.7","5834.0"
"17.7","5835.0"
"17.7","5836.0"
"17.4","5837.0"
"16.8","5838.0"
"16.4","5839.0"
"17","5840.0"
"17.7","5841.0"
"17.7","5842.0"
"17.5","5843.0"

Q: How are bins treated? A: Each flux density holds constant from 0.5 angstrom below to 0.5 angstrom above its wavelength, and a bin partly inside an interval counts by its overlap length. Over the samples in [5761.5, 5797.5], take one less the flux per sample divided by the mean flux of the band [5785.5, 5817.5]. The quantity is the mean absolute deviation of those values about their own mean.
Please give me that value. 0.037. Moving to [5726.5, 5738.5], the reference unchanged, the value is 0.033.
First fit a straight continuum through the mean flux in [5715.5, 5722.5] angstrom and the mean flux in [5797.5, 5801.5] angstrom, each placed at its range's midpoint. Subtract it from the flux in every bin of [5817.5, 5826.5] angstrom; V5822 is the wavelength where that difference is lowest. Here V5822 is 5821.0 angstrom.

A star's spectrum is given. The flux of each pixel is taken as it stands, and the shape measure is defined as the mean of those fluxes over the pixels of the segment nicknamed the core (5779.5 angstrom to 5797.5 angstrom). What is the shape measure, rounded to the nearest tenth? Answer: 16.4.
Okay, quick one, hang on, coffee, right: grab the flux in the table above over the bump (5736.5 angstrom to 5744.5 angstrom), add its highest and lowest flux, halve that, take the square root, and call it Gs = 4.249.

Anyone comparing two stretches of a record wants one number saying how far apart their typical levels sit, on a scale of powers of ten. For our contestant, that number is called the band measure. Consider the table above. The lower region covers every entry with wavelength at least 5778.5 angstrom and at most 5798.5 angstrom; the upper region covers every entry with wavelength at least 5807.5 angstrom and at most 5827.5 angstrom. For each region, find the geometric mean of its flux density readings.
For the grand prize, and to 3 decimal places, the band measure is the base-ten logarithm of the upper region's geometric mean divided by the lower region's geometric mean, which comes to 0.034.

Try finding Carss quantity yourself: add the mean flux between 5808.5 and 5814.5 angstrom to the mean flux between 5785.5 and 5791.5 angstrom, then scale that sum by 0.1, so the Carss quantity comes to 3.36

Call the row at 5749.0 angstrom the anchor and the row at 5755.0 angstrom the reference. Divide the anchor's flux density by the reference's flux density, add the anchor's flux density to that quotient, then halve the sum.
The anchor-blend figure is 9.6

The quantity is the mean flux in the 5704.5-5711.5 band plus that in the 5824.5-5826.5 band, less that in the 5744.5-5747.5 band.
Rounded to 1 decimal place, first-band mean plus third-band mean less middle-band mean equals 17.7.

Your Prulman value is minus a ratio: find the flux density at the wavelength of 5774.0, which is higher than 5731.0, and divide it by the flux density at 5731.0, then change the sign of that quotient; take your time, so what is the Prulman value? -1.07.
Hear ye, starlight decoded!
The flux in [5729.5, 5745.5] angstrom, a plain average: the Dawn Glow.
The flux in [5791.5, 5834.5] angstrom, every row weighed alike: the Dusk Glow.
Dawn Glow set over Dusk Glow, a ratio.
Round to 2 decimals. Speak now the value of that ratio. 0.99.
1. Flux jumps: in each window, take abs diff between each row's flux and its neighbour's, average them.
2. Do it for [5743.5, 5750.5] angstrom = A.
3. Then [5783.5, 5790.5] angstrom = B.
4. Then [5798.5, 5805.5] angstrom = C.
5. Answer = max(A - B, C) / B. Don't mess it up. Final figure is 3.4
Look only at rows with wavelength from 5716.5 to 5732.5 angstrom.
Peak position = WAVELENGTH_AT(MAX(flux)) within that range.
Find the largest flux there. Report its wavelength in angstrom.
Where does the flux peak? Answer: 5727.0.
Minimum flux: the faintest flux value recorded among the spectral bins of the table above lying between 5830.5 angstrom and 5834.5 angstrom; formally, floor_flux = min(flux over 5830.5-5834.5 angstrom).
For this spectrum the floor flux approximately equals 17.7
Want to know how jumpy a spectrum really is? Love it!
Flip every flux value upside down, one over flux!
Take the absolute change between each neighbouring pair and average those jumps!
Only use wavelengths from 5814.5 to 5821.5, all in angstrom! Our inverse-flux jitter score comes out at 0.0008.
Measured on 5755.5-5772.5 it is 0.0013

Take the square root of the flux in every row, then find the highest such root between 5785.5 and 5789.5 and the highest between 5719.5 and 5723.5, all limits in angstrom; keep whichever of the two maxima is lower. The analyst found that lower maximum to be 4.01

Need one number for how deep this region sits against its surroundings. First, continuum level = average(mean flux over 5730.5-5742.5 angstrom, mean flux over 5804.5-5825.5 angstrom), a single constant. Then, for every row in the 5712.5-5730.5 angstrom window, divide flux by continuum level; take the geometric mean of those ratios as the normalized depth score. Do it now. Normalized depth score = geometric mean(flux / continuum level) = 0.98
